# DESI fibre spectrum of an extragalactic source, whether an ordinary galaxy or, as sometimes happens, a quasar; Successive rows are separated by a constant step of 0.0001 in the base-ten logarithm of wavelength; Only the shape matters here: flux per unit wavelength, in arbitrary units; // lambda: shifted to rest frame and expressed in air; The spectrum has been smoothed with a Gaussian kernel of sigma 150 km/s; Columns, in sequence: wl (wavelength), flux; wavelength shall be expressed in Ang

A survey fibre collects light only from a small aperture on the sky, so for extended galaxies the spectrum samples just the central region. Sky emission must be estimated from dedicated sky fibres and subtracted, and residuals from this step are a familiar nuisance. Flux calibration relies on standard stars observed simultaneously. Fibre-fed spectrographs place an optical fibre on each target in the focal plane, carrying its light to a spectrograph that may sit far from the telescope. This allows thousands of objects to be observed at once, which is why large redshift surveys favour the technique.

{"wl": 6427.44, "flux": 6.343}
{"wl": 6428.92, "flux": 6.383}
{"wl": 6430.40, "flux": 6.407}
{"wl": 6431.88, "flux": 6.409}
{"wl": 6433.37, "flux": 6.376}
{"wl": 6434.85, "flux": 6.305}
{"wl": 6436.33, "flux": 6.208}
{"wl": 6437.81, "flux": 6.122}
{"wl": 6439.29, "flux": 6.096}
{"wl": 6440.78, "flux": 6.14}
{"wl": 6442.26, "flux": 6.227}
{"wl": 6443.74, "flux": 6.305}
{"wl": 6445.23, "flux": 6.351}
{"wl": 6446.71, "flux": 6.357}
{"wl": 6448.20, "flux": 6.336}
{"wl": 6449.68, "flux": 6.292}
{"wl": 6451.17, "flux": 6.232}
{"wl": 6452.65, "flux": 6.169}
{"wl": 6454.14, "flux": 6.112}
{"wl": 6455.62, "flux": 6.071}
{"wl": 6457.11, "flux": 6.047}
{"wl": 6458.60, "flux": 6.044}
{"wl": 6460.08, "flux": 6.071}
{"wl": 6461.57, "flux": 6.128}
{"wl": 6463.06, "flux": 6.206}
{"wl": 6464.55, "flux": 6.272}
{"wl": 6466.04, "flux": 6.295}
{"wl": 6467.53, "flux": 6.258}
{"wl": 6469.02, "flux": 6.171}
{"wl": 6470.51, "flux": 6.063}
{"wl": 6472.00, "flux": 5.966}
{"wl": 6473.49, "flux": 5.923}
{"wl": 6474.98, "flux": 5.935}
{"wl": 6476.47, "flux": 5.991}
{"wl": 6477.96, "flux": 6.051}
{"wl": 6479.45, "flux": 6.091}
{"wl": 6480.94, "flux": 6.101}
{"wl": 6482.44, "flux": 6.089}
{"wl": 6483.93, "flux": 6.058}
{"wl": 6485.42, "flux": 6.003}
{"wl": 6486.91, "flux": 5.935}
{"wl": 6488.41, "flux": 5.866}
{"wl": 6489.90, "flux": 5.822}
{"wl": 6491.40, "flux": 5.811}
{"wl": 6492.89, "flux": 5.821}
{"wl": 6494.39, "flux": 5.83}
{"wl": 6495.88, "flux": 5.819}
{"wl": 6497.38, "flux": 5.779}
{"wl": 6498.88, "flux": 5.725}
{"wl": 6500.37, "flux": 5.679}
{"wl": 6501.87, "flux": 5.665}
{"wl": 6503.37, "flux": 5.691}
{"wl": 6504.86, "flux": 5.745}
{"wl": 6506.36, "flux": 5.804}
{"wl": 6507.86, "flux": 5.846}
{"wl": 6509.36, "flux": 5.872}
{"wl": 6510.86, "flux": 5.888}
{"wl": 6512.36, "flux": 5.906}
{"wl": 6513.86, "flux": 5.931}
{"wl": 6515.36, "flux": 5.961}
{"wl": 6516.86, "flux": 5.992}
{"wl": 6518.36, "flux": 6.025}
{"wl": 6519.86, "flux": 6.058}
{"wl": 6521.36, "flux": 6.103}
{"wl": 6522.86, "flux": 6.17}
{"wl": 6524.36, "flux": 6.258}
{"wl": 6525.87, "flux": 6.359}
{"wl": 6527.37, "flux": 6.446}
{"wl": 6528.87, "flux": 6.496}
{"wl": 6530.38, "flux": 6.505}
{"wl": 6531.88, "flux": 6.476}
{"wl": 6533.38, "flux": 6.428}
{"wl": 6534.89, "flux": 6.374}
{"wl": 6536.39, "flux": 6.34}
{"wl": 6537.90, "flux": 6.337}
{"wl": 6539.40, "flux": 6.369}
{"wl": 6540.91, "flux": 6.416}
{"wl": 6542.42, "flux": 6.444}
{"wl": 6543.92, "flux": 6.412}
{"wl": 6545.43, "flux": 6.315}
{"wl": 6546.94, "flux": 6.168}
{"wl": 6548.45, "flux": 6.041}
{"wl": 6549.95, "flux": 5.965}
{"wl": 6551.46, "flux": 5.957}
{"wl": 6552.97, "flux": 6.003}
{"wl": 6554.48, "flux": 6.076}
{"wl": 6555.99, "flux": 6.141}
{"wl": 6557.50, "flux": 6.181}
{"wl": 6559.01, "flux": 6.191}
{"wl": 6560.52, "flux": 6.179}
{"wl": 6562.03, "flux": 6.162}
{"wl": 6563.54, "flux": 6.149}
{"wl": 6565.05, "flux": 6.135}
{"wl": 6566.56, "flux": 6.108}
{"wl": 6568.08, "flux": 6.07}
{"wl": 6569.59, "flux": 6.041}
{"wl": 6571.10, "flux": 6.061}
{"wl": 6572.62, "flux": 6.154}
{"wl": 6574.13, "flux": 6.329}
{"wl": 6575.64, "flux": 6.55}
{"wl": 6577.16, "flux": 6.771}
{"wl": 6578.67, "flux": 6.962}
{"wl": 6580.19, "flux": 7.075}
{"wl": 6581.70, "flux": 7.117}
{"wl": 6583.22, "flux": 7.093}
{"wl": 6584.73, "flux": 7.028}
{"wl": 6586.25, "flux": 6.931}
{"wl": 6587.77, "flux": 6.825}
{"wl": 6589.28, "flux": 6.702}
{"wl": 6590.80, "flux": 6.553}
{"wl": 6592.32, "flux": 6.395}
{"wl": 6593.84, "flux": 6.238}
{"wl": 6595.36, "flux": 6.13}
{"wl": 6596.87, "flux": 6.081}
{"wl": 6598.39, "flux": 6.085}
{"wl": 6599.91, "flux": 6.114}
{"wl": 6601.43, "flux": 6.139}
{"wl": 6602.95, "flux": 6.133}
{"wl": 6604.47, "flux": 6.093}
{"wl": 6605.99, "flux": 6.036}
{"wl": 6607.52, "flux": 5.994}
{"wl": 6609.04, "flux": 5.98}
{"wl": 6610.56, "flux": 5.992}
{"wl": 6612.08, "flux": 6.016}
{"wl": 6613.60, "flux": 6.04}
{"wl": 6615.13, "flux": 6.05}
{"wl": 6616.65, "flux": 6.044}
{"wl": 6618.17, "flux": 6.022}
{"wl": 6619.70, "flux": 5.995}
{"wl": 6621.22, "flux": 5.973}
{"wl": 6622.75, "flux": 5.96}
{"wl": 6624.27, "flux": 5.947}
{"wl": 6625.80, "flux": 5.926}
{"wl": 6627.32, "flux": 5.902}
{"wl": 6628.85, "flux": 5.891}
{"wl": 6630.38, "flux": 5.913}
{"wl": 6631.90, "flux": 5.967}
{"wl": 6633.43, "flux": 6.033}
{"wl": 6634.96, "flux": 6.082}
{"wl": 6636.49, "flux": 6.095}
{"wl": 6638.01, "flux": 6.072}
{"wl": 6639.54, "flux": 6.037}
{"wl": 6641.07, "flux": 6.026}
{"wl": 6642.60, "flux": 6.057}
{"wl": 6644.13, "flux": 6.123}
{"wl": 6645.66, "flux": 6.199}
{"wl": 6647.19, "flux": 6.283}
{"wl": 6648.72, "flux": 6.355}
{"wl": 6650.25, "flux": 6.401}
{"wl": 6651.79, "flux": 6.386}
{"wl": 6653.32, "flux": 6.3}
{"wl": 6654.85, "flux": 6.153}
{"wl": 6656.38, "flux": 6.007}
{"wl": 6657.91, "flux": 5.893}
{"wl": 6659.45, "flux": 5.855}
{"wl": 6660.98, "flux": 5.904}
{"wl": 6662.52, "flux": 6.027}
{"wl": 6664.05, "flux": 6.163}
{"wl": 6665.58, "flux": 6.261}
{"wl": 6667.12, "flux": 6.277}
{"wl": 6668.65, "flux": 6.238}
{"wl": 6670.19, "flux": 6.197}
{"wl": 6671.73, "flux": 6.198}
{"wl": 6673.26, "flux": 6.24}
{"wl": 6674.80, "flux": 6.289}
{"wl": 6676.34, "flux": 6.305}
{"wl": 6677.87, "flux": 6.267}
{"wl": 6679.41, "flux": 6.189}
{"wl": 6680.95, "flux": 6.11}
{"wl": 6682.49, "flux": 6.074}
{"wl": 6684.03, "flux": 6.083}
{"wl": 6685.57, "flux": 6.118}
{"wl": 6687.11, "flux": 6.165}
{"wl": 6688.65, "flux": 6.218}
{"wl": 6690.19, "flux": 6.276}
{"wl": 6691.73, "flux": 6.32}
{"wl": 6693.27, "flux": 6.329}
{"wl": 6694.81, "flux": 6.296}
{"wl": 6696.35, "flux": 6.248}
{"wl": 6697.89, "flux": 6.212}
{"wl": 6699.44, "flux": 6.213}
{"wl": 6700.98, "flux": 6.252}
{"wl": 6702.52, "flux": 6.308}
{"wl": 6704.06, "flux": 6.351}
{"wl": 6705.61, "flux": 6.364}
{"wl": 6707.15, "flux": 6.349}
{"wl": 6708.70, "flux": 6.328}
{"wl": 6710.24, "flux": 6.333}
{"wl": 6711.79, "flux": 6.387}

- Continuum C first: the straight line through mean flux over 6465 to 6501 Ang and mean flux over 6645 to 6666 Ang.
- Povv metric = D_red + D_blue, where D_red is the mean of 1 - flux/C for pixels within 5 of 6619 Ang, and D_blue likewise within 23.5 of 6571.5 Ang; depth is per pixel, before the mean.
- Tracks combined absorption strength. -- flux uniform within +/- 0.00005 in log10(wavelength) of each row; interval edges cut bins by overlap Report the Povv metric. -0.037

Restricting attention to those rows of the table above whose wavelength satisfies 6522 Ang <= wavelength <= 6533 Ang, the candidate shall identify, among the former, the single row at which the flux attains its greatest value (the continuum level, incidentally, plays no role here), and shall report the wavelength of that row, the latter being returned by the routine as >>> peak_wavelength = 6530.38 Ang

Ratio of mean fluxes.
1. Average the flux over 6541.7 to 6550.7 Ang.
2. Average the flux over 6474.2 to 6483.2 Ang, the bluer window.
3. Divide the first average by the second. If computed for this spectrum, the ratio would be 1.03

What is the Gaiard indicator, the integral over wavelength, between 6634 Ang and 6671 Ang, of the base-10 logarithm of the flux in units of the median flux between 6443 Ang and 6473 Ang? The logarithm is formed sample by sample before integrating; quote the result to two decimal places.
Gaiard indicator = -0.13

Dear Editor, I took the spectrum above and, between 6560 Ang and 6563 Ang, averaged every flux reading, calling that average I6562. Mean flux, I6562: 6.2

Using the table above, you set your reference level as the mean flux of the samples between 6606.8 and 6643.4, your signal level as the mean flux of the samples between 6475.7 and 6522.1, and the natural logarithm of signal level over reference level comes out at -0.017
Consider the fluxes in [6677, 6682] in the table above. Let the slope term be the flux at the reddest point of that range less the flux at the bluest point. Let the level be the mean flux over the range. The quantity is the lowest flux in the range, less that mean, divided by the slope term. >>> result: 0.5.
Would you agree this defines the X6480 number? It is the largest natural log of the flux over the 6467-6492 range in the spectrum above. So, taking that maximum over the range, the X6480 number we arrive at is 1.83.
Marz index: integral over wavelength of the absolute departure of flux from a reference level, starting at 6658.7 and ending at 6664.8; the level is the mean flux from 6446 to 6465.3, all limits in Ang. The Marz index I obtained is 1.2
